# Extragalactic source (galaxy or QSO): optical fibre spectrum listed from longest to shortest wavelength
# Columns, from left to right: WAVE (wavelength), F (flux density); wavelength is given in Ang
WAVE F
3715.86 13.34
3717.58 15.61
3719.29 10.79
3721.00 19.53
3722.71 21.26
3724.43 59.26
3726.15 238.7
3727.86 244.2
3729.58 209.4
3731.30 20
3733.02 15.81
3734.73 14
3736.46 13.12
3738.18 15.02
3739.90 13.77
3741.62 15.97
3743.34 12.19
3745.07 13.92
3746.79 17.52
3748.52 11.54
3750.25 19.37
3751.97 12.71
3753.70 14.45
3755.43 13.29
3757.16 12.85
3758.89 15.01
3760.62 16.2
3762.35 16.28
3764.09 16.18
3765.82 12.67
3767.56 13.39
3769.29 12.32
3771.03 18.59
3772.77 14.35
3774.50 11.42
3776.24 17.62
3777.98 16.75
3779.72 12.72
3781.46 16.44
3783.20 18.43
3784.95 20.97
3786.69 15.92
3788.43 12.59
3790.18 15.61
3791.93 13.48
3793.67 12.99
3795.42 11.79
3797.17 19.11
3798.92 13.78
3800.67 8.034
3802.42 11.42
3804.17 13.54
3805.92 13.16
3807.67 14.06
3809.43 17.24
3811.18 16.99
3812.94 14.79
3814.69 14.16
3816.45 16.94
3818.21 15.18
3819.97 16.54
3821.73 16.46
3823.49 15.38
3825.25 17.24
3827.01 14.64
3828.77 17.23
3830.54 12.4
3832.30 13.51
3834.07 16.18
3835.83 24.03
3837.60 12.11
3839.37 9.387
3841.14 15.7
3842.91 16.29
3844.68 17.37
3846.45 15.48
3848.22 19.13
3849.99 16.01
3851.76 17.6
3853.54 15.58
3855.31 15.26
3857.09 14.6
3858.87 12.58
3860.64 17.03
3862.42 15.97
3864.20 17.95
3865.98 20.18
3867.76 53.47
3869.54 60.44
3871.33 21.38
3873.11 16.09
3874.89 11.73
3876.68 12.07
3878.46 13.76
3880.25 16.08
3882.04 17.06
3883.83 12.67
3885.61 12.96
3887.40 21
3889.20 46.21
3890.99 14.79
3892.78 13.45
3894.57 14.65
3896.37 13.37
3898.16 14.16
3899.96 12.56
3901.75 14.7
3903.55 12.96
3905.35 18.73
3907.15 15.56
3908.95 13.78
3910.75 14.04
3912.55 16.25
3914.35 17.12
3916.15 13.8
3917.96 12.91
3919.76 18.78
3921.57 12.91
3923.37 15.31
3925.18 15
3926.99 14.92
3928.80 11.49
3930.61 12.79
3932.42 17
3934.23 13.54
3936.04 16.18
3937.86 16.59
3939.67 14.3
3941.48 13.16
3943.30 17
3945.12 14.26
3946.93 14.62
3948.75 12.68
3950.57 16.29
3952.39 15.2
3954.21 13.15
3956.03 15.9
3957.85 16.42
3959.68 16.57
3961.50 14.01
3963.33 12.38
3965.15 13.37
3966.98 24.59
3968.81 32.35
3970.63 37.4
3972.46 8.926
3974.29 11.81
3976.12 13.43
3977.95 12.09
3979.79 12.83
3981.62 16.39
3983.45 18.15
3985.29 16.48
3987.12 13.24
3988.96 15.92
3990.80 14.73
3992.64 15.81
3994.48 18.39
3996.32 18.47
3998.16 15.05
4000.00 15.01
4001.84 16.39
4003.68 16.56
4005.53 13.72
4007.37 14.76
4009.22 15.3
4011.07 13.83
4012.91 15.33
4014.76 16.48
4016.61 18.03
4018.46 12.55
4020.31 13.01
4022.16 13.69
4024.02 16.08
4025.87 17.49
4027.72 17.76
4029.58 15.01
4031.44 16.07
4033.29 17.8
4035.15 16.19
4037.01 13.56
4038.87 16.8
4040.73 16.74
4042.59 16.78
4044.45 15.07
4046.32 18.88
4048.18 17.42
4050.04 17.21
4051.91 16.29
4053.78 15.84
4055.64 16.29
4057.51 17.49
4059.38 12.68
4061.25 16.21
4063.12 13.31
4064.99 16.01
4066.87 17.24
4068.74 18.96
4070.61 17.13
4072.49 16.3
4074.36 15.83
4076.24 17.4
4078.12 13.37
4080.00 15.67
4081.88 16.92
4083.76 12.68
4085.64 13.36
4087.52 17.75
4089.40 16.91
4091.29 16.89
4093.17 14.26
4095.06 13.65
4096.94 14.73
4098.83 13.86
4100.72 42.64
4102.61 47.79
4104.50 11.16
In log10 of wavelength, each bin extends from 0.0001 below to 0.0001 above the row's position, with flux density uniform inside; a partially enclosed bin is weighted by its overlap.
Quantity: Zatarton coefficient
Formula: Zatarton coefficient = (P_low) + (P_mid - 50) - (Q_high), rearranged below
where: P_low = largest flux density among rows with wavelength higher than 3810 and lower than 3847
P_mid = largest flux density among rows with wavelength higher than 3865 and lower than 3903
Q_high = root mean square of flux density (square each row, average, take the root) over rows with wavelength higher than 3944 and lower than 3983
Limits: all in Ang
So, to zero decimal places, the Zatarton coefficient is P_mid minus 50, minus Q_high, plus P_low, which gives 17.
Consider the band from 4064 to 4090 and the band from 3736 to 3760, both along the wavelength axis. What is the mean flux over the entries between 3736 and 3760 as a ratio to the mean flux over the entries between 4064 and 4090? 0.89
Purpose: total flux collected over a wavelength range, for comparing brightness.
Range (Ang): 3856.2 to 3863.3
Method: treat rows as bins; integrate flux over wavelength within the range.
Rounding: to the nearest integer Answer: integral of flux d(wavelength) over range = 107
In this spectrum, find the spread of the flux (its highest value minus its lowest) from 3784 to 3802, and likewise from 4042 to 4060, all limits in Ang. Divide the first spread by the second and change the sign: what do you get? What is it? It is -2.1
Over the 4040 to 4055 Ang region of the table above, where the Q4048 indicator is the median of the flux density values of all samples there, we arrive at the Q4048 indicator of 16.8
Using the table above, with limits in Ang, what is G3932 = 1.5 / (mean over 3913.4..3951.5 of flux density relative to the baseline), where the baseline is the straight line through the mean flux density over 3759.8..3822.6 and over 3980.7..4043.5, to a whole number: -2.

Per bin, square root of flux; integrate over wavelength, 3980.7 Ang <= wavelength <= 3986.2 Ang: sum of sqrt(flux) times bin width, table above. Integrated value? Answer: 22.7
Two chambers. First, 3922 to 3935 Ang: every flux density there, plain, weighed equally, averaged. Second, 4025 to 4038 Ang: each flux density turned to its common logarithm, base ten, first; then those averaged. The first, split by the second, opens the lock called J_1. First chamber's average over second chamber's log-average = 11.8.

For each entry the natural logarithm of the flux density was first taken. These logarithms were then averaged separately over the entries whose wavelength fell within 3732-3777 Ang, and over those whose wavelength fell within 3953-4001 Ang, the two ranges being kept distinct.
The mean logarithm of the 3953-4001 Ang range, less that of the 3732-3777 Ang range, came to 0.09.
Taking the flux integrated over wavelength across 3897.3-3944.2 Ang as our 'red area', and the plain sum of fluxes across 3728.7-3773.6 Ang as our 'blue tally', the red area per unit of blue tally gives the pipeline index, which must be 1.2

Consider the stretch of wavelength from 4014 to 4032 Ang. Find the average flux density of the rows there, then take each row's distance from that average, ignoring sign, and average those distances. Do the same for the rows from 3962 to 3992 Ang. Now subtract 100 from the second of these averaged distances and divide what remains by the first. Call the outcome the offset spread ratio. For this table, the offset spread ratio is -58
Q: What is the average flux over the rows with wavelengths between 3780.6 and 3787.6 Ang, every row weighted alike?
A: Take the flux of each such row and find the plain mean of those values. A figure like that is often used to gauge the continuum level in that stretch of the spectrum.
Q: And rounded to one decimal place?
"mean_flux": 17.9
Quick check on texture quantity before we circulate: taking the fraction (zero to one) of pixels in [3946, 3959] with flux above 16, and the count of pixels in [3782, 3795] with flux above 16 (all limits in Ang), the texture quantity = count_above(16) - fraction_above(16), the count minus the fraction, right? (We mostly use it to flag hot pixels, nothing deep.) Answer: 1.7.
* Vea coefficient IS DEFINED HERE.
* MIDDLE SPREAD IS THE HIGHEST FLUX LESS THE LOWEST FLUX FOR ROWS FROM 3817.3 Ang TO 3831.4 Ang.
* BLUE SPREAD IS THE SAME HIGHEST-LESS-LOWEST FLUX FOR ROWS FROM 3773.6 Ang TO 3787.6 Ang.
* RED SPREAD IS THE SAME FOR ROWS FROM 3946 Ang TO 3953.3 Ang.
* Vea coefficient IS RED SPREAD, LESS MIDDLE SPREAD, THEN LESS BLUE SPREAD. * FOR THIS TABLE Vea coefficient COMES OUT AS -10.8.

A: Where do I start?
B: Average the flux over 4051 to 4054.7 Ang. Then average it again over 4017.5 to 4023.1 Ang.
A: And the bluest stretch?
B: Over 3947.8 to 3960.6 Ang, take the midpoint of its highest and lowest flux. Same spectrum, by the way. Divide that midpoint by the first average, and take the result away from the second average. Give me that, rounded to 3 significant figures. 12.2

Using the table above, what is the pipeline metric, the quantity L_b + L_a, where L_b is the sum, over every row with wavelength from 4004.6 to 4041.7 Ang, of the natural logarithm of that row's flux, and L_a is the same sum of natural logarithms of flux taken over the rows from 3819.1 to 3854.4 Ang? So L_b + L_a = 110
